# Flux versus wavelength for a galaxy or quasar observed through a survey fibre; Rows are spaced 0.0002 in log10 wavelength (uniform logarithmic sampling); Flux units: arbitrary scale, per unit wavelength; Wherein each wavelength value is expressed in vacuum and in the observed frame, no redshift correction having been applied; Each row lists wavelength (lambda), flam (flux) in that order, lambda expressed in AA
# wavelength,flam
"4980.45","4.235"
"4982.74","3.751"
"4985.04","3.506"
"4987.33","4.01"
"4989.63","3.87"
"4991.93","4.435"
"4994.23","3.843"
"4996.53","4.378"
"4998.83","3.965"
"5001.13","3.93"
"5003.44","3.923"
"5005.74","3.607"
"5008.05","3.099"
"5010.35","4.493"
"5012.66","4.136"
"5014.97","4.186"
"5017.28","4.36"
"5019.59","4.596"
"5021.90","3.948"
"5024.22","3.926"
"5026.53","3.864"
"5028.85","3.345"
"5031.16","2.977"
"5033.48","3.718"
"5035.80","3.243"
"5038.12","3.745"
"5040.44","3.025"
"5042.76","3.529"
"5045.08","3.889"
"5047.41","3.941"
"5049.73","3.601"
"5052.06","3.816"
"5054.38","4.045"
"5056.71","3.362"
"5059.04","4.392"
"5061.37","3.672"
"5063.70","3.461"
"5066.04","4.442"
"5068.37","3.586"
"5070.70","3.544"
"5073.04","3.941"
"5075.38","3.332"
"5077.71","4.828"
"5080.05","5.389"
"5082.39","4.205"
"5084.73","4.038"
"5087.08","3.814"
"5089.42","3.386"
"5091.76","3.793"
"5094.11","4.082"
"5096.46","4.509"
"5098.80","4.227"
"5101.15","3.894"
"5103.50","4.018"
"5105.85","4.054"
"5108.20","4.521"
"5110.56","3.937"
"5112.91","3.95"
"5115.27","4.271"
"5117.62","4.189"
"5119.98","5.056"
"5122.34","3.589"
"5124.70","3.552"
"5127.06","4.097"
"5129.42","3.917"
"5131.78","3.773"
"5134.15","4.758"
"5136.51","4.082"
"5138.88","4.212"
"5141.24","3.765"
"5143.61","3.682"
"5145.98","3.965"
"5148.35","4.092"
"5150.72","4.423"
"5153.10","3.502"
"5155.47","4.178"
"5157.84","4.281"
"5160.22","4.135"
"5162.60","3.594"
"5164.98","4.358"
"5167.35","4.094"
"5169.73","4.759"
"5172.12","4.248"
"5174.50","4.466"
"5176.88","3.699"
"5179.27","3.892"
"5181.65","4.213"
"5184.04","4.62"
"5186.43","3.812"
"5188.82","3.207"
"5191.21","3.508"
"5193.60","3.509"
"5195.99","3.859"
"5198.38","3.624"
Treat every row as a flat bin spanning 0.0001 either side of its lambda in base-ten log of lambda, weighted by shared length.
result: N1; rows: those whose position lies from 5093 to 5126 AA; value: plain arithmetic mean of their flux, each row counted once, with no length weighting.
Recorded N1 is 4.13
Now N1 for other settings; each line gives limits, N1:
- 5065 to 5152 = 4.08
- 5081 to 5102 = 3.99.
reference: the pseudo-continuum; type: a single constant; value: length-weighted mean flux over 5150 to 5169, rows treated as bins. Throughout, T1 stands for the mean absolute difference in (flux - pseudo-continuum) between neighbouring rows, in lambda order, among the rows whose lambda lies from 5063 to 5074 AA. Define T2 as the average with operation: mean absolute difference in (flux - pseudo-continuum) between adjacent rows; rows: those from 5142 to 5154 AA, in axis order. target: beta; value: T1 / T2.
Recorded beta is 1.4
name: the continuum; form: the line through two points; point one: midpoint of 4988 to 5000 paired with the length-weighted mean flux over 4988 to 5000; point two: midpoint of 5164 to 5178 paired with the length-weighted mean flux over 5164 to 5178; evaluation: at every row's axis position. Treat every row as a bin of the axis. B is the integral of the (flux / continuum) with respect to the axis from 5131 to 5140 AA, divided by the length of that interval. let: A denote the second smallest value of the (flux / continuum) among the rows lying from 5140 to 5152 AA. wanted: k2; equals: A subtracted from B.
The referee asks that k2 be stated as 0.109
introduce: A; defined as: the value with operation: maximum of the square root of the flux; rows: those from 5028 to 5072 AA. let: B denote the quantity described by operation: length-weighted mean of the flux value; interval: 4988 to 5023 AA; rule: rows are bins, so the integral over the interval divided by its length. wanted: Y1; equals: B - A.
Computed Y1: 1.94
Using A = 2.11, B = 4.05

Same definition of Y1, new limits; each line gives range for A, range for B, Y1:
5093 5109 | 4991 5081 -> 1.75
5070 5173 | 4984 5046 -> 1.51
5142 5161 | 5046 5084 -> 1.87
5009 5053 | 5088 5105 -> 1.84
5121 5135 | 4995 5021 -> 1.88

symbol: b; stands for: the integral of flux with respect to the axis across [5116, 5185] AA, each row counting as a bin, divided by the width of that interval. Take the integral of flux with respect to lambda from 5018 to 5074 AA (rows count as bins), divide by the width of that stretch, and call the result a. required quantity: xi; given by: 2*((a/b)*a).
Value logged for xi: 6.80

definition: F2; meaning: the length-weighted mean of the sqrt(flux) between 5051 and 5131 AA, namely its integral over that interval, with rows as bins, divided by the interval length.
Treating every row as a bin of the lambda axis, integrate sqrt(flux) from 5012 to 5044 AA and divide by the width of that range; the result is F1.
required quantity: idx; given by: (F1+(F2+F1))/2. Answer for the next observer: 2.93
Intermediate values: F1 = 1.93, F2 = 2.00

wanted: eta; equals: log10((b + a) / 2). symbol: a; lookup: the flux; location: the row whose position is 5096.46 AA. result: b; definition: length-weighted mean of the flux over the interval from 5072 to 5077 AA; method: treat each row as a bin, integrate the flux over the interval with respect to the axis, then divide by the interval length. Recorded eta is 0.615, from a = 4.509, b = 3.74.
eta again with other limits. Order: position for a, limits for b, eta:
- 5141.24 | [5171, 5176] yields 0.607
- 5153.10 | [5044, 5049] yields 0.568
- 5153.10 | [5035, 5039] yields 0.544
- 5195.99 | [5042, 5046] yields 0.579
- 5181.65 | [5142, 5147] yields 0.603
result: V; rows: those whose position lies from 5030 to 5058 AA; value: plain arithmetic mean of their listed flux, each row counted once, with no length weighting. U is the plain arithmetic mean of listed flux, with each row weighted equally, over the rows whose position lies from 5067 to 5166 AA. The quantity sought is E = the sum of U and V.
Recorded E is 7.63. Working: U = 4.06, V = 3.57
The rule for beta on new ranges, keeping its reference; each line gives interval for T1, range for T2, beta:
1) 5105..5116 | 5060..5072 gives 0.7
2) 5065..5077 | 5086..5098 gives 1.2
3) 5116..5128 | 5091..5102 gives 2.2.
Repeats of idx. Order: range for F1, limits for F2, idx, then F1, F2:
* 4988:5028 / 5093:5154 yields 3.01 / 2.00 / 2.02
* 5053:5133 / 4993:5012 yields 2.99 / 2.00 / 1.98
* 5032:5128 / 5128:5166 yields 2.99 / 1.98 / 2.01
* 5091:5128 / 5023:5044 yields 2.96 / 2.03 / 1.87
